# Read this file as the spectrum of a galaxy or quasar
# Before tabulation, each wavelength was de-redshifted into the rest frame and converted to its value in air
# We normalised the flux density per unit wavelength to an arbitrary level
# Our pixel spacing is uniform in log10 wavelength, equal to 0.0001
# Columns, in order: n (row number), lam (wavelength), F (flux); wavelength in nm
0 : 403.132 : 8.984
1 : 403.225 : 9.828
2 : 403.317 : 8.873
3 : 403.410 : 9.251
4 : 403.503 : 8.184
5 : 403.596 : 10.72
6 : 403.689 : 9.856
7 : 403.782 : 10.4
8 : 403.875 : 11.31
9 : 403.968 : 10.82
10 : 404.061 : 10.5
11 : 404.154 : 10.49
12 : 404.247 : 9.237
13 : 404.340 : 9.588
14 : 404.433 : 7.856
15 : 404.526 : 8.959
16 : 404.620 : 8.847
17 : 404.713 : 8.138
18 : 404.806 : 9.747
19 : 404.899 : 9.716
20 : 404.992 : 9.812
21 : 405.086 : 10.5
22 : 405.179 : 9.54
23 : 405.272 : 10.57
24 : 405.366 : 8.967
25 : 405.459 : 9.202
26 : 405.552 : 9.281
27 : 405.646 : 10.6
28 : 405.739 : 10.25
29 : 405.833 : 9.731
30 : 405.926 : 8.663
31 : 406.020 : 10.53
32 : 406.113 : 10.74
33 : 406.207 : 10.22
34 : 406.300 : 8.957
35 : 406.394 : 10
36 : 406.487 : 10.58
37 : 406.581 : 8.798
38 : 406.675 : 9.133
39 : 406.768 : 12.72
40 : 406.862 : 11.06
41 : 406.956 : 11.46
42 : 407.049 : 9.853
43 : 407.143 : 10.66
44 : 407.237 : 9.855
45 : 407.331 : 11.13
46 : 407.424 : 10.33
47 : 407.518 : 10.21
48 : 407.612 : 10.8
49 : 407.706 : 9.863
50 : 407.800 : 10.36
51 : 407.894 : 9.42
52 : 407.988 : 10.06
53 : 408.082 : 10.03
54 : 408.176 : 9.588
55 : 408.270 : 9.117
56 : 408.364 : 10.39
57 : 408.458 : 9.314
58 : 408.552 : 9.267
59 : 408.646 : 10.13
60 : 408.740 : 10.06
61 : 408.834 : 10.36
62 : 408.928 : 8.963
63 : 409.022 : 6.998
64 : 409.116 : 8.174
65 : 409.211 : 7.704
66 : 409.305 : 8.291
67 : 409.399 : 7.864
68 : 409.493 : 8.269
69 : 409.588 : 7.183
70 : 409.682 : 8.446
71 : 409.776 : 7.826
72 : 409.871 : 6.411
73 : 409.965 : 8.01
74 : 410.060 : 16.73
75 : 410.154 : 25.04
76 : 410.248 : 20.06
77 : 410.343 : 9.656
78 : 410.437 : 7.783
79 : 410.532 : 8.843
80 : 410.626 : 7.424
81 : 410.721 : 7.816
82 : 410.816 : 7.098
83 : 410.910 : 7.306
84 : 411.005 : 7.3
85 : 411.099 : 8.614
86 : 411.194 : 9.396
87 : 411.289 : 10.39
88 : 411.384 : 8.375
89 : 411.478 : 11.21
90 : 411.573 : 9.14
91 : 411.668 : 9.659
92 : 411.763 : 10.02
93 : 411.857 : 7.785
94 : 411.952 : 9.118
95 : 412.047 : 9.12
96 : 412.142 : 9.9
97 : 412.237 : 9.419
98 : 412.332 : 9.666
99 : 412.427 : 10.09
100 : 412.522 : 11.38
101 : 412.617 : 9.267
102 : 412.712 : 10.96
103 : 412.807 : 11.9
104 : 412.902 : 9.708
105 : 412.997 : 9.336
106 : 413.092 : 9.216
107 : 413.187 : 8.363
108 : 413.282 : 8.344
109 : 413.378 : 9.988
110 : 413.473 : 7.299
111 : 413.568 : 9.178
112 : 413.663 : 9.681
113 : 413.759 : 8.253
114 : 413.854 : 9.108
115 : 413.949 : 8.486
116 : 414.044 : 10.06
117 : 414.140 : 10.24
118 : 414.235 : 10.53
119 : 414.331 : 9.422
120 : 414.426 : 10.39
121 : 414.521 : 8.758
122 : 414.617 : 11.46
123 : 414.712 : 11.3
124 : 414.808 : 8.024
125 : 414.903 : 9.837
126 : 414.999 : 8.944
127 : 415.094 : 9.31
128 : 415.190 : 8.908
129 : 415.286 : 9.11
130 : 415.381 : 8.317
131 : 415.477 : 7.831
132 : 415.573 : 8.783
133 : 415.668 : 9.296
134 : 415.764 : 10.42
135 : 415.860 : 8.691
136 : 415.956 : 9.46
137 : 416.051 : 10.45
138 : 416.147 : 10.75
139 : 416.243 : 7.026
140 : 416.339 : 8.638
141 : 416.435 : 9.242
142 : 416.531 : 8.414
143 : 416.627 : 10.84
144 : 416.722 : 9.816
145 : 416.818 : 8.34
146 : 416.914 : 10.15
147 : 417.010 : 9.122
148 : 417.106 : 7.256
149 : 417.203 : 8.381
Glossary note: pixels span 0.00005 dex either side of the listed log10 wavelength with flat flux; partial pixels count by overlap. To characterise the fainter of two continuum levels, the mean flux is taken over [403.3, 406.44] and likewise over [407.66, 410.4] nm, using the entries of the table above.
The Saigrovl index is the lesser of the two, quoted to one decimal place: 9.7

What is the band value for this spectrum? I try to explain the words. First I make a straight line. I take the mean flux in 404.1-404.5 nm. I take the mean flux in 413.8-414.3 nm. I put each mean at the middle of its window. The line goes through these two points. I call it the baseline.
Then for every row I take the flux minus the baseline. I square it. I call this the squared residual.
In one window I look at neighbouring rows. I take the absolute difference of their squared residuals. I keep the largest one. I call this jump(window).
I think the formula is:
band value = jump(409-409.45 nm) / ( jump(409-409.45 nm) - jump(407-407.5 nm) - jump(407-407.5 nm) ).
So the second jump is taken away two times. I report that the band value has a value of -4.3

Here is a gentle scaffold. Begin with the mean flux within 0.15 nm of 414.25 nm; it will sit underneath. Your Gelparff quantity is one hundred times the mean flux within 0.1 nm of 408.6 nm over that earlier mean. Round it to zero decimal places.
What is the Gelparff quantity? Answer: 96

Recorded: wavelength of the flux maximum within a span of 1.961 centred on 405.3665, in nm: 406.113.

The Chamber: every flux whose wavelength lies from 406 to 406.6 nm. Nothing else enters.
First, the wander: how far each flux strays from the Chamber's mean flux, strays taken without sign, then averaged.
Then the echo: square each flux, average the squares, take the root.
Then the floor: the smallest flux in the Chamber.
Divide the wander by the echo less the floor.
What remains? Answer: 0.52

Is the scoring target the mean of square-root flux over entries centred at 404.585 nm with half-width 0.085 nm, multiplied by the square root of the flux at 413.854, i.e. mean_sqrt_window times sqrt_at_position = 9.0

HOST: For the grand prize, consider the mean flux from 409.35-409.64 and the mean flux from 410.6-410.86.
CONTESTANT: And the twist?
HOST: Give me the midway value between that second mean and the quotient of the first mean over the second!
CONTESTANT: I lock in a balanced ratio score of 4.24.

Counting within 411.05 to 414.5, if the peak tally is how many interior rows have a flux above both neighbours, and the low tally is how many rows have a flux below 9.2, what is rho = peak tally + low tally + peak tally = 33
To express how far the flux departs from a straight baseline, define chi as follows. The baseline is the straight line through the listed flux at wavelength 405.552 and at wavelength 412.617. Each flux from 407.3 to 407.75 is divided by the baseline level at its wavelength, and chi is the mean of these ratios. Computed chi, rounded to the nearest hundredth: 1.13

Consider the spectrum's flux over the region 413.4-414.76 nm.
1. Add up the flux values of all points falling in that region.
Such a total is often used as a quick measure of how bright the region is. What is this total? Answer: 134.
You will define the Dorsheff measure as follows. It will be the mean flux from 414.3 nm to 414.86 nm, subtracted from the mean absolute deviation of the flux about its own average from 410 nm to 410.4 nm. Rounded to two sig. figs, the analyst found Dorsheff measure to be -5.2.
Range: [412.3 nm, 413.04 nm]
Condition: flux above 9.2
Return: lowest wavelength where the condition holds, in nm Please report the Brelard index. 412.332 nm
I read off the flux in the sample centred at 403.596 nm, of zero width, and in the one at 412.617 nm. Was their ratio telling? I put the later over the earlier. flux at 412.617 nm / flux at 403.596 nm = 0.86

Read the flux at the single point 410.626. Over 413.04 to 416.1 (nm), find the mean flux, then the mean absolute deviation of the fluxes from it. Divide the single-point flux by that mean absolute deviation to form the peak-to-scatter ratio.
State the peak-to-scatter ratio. 10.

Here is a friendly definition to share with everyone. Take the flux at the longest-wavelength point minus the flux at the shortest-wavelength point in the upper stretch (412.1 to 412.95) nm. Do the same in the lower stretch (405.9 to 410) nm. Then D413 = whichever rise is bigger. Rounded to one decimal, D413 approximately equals -0.2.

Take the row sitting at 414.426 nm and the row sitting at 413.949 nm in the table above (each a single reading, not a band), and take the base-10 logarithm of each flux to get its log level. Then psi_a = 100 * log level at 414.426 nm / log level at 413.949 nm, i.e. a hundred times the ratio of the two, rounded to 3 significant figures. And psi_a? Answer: 109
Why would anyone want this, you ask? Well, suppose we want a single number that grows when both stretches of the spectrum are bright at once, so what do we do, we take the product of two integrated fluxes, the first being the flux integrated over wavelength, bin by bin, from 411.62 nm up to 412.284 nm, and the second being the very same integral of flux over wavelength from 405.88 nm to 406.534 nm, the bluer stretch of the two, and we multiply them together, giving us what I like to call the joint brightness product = 40.2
